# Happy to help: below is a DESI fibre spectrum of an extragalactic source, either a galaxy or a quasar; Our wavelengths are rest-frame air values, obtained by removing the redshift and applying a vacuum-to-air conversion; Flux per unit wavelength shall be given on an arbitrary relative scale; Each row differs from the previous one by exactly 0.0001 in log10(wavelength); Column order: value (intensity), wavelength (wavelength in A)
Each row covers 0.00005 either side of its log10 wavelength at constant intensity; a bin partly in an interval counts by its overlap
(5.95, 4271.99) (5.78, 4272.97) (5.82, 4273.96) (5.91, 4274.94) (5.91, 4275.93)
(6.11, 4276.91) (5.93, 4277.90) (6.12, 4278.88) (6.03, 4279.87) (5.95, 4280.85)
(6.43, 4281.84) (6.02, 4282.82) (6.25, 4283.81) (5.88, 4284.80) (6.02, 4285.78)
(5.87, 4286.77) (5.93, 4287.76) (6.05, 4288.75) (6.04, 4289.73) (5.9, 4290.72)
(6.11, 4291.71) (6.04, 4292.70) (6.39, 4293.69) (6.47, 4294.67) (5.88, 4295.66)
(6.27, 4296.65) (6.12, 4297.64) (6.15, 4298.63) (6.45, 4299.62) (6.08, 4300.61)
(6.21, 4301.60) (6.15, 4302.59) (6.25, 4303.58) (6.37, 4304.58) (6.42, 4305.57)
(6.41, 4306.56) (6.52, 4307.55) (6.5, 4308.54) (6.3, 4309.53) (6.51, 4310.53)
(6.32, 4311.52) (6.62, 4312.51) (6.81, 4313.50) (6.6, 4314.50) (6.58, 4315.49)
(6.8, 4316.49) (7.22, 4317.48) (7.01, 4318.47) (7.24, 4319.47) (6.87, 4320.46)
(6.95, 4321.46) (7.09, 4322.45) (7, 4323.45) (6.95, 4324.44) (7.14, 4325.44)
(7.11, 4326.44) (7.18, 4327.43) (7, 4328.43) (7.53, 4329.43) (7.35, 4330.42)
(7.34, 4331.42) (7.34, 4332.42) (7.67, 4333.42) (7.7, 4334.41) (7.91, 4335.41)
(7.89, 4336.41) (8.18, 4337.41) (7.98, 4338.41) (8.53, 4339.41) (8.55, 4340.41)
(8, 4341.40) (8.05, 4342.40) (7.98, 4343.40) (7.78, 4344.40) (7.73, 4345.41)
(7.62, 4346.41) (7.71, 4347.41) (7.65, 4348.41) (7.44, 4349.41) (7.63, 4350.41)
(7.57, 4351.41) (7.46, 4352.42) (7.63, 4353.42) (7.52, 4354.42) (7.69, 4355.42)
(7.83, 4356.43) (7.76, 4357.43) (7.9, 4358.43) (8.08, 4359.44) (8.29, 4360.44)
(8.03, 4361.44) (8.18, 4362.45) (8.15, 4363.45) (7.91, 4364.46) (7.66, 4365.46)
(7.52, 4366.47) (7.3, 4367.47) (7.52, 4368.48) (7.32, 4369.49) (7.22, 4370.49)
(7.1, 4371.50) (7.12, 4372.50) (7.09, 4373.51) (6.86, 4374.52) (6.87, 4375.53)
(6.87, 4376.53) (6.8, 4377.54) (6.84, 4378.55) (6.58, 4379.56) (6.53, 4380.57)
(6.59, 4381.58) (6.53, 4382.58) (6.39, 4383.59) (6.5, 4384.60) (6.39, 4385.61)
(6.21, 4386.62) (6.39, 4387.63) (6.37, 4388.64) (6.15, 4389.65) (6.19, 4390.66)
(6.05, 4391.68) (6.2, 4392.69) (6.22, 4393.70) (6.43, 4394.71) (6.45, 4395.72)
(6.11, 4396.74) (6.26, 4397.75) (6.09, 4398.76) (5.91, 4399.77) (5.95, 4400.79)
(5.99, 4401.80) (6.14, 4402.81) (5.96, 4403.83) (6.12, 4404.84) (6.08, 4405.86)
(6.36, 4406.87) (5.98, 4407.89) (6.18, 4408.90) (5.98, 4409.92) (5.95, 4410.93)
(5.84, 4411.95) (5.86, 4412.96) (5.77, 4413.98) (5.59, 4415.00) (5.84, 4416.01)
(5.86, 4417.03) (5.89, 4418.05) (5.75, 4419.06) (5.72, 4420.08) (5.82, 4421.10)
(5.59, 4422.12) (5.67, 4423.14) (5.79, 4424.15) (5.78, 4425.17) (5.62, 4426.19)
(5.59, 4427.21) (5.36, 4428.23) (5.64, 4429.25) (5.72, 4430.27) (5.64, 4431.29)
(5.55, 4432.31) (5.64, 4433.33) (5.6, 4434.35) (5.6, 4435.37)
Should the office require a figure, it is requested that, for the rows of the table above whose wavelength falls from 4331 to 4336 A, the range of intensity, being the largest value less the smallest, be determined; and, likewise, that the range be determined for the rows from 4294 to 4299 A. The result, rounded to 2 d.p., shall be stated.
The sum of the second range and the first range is 1.16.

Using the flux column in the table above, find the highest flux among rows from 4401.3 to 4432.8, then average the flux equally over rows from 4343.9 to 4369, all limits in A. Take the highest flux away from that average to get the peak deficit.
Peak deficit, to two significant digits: 1.4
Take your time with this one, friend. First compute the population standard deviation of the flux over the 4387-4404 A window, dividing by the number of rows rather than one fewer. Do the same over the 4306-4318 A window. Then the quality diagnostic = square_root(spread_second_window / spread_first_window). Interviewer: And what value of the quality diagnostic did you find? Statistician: 1.21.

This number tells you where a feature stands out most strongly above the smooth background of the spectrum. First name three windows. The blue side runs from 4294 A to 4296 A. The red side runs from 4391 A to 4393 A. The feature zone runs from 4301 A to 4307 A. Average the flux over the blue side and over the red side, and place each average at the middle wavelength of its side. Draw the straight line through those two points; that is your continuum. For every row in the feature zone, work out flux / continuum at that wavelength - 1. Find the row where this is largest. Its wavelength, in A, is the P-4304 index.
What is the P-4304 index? 4305.57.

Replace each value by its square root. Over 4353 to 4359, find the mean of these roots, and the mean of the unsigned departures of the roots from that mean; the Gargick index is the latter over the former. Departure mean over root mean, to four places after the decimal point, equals 0.0070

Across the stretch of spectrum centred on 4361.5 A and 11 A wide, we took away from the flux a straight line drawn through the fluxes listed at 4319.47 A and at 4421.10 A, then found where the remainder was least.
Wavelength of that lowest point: 4366.47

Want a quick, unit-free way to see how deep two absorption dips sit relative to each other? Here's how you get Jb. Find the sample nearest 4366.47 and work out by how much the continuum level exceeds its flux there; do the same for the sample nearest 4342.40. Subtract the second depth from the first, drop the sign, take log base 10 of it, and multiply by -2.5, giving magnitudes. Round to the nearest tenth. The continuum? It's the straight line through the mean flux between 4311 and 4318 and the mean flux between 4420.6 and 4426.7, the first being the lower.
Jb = 1.3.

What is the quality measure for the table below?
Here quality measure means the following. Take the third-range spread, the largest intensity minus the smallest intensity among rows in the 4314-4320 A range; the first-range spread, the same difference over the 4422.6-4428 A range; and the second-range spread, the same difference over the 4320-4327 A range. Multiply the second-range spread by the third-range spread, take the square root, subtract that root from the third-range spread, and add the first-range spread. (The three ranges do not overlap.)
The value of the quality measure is 0.44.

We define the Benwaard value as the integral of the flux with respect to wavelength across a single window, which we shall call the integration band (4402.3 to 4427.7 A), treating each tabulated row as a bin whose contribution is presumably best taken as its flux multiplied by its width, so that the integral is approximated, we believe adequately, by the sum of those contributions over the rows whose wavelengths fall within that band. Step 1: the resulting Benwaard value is 149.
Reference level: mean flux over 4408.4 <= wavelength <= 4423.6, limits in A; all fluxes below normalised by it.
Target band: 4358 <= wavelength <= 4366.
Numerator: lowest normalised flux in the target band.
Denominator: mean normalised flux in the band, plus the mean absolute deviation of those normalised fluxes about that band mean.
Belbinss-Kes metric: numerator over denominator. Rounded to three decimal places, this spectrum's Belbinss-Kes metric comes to 0.937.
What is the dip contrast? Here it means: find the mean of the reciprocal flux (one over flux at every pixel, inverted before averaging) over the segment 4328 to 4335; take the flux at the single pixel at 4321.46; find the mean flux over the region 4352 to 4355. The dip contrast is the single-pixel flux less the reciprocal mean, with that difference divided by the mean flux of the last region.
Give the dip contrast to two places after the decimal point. 0.90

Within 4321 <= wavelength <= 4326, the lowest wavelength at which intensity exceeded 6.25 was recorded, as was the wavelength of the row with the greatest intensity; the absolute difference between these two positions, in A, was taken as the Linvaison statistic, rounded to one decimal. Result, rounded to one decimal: 4.0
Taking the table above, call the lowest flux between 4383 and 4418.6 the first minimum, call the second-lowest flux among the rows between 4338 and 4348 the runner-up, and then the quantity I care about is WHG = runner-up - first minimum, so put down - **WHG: 2.1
